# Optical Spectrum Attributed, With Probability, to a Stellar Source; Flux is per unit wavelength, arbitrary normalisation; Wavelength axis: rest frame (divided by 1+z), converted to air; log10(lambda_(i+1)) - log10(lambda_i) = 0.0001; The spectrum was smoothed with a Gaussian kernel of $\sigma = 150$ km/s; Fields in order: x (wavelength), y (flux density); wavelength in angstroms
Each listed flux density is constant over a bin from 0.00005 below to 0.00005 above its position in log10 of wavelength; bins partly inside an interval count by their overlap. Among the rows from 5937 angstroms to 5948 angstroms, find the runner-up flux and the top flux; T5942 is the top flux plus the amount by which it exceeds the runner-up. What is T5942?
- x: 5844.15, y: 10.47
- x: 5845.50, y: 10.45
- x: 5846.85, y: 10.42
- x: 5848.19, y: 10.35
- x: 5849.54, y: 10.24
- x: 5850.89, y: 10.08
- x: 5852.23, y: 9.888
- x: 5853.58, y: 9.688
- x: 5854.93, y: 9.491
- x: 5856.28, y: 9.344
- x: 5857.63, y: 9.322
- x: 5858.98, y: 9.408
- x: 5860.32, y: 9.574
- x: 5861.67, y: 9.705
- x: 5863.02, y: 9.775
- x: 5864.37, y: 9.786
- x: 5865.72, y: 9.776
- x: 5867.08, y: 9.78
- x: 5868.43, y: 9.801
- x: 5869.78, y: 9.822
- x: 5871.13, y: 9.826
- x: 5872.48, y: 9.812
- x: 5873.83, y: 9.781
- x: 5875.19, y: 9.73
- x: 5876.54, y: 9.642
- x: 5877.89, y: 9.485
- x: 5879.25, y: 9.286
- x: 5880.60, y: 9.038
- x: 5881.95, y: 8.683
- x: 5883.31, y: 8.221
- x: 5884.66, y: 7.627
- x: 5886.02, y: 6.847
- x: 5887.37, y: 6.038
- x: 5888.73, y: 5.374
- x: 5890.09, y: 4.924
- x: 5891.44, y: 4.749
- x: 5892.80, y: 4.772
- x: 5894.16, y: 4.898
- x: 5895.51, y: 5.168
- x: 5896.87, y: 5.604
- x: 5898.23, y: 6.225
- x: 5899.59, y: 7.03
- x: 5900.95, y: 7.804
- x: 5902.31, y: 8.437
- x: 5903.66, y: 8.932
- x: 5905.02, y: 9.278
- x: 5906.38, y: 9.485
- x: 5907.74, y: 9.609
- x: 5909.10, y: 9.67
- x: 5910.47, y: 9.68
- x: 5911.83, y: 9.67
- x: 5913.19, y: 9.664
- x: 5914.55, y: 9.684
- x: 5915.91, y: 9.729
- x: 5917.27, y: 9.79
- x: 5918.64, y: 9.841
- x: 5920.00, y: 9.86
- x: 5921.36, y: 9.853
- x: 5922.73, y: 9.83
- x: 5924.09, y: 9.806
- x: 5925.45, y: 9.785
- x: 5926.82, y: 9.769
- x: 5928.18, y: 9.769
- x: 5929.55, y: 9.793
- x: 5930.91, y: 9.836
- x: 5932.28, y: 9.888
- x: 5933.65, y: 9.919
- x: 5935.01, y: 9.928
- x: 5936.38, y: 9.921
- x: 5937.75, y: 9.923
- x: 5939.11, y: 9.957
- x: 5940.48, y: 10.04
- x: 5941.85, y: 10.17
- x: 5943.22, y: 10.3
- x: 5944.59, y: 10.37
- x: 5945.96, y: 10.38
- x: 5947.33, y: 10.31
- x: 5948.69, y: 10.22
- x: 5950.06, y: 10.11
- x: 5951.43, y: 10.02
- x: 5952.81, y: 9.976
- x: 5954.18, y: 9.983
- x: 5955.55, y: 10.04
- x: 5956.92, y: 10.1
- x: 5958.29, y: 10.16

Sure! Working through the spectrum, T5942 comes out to 10.39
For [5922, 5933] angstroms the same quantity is 9.94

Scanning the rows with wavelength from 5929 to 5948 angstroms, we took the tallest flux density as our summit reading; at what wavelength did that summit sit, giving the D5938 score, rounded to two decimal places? 5945.96 angstroms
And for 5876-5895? 5876.54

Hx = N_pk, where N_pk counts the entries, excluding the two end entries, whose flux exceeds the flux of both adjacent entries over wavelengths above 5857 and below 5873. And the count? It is 2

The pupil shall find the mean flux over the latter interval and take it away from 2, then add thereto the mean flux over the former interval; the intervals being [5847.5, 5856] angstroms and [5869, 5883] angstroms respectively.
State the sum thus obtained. 2.45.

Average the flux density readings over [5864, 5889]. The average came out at 8.9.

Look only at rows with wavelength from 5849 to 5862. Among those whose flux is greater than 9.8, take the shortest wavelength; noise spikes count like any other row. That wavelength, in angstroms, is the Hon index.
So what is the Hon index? 5849.54 angstroms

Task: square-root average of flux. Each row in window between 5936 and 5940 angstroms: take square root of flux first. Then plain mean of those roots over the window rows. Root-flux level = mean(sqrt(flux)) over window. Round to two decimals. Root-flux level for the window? 3.15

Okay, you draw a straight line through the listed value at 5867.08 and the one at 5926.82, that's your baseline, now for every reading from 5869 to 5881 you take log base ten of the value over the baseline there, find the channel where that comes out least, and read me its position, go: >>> 5880.60 angstroms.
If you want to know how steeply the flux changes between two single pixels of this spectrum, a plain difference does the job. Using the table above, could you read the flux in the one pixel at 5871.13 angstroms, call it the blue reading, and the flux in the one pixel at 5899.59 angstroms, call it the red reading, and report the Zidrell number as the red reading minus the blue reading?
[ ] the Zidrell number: -2.80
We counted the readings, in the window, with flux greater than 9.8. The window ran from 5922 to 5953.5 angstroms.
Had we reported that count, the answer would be 19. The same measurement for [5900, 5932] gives 6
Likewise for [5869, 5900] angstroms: 3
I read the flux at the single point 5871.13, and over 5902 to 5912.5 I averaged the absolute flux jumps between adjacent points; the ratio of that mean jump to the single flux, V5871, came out 0.018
